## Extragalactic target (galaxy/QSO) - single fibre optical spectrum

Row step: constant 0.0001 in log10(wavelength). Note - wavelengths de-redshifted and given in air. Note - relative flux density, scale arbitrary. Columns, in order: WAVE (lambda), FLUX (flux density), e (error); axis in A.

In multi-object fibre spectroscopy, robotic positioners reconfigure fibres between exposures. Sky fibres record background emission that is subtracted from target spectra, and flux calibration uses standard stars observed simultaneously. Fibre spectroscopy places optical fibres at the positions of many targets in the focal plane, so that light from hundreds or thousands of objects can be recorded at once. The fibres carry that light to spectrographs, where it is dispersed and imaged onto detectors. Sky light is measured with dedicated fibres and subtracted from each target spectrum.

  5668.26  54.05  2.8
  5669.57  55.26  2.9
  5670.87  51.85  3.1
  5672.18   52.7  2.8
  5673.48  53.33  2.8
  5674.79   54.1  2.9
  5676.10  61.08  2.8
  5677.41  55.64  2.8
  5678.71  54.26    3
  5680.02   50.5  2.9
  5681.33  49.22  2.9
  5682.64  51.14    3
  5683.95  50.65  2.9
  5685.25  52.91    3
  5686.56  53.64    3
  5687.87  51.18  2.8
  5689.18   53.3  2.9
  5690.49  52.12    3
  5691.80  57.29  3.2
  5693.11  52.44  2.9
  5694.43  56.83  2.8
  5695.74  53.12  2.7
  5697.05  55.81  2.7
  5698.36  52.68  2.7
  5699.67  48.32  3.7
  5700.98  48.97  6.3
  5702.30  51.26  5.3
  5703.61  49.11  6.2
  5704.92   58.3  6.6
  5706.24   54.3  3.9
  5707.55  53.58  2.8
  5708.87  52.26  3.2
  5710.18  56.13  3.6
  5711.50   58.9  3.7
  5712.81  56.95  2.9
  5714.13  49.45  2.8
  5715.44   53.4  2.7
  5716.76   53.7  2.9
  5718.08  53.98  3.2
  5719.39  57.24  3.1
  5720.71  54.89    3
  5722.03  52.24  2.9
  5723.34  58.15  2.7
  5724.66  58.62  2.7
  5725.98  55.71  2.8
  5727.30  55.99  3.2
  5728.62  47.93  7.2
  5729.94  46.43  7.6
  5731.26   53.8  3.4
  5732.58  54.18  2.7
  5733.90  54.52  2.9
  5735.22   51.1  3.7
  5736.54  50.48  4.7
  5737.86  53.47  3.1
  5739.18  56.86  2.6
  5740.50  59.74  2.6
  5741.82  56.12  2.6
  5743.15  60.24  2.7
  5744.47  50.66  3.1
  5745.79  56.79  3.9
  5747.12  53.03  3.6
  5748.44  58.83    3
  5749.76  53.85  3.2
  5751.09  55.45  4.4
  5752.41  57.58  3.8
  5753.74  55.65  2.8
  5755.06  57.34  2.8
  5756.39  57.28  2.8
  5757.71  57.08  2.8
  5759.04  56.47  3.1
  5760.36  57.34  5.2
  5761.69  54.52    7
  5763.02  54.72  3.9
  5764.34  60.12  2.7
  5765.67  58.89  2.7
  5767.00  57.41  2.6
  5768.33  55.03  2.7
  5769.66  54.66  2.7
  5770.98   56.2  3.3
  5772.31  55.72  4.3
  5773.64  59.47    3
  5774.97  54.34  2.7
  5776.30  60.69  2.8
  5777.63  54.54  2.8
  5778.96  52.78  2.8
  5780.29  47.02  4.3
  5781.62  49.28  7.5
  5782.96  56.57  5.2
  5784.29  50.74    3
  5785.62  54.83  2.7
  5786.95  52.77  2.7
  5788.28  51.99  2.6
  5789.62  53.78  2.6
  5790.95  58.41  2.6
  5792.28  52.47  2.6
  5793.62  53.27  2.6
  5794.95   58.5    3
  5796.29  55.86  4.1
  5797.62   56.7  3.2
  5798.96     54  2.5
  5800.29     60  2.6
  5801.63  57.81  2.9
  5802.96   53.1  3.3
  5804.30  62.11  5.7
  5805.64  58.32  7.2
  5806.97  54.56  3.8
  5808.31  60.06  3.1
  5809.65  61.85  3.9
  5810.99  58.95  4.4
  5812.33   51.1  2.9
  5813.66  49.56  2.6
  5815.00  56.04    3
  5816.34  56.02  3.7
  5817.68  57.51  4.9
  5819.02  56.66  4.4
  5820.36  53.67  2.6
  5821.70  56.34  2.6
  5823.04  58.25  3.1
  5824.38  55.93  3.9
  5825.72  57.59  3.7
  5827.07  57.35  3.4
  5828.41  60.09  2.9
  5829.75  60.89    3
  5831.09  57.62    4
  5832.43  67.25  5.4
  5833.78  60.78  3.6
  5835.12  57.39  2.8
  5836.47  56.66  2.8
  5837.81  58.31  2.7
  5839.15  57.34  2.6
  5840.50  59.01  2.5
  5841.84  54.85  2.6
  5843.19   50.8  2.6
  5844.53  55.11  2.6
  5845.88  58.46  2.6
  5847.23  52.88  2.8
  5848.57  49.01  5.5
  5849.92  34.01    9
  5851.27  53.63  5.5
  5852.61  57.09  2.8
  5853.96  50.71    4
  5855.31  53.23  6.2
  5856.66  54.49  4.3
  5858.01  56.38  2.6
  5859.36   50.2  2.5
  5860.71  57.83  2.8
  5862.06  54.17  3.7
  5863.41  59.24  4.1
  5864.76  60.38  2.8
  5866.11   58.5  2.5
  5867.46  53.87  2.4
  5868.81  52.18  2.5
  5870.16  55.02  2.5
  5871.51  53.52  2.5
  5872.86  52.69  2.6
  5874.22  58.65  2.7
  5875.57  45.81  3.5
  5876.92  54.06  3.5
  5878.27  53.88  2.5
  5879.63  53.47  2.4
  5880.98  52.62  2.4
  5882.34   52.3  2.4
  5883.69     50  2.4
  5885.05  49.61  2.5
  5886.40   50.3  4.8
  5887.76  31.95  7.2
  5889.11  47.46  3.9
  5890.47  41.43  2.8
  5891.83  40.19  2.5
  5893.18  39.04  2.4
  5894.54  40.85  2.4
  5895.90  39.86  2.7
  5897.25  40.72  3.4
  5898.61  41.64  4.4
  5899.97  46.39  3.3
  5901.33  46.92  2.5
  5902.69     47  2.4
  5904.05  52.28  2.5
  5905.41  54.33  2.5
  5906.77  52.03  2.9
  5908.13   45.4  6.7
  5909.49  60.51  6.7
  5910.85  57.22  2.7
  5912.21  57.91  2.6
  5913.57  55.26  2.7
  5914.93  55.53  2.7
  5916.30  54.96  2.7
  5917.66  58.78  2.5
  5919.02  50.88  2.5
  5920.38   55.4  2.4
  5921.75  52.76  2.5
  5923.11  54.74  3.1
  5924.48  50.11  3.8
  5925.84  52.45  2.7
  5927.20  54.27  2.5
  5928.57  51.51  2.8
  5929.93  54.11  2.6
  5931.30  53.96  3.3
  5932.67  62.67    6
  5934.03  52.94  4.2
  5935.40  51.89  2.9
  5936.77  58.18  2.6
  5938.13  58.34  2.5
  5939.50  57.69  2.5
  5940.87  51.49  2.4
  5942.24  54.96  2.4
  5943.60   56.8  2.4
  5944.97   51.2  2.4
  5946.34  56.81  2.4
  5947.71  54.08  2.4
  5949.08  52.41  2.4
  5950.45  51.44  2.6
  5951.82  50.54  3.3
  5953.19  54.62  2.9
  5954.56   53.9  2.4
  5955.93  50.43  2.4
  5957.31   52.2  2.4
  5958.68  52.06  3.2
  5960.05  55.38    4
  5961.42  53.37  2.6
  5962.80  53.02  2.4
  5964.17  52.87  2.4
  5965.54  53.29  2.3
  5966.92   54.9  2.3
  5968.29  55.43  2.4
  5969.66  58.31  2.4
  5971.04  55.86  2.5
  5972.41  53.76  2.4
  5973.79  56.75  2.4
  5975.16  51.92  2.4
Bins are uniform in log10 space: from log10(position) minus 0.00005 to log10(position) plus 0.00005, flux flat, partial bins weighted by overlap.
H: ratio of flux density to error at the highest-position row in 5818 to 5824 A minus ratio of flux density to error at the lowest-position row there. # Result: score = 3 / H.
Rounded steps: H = 6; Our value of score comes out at 0.51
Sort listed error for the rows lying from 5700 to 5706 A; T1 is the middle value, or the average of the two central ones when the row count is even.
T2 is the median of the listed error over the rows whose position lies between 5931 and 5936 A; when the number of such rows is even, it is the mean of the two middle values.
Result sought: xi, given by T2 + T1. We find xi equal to 10.0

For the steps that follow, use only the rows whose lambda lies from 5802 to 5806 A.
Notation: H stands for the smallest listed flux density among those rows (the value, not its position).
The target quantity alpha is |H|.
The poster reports 53.1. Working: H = 53.1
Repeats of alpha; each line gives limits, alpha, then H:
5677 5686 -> 49.2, 49.22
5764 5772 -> 54.7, 54.66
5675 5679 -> 54.3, 54.26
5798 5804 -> 53.1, 53.1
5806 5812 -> 54.6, 54.56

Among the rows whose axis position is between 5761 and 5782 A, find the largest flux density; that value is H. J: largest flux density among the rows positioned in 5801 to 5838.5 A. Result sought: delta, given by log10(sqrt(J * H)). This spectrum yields 1.81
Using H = 60.69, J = 67.25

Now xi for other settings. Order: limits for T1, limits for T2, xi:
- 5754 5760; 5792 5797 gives 5.6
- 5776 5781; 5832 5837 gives 6.0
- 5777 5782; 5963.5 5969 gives 5.9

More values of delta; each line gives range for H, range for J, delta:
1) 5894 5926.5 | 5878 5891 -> 1.76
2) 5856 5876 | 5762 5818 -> 1.79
